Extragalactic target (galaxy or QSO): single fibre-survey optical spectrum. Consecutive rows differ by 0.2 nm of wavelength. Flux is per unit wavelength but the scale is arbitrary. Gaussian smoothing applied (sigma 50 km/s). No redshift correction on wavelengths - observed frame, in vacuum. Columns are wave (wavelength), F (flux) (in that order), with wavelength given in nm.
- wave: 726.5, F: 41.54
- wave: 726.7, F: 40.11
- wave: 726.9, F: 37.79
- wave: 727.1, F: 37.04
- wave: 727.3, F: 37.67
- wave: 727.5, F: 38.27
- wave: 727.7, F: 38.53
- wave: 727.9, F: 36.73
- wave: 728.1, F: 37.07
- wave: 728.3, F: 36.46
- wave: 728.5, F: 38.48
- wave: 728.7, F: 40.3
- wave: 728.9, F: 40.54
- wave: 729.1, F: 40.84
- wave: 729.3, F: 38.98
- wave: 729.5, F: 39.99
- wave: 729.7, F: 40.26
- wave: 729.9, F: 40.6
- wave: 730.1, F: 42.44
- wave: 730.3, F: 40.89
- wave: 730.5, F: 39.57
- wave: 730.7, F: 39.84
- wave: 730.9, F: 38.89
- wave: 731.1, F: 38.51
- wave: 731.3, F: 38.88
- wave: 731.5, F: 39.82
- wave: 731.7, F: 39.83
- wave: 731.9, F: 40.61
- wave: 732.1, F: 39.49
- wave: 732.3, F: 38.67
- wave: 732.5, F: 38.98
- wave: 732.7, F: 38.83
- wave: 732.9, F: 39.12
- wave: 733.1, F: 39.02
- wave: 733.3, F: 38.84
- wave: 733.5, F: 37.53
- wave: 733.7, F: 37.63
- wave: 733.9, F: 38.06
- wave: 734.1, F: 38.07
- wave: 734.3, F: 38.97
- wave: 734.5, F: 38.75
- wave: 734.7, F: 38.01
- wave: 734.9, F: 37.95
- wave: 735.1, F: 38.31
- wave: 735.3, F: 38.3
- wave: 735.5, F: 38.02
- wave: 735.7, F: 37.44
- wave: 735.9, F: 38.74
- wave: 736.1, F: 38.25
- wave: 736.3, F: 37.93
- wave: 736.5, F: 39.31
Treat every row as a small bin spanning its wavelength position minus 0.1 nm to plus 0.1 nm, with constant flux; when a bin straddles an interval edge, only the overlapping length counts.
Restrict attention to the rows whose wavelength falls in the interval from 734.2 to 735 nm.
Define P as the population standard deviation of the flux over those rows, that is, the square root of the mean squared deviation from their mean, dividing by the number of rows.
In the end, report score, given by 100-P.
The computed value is 99.6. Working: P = 0.45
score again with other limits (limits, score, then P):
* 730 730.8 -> 98.9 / 1.13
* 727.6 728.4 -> 99.2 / 0.80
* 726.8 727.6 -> 99.6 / 0.44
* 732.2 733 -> 99.8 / 0.17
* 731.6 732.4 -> 99.3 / 0.70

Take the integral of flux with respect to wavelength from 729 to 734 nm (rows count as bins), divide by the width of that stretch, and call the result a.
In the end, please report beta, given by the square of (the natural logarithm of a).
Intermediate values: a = 39.4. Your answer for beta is 13.5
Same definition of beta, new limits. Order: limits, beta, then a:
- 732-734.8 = 13.3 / 38.6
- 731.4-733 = 13.5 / 39.4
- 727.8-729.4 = 13.4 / 38.7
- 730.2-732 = 13.5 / 39.6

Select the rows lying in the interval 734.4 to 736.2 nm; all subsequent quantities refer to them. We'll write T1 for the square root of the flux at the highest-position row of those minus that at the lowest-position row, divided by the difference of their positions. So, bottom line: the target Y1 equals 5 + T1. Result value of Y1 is 4.97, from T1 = -0.03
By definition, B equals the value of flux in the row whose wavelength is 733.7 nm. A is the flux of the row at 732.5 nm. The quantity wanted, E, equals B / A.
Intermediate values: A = 38.98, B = 37.63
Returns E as 0.97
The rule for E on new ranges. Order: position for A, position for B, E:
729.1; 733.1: 0.96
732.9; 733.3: 0.99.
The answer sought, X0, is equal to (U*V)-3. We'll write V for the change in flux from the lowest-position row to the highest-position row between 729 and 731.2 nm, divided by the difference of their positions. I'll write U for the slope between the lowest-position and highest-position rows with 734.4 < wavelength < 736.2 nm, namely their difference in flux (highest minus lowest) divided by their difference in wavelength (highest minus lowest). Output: -2.64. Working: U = -0.3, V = -1.2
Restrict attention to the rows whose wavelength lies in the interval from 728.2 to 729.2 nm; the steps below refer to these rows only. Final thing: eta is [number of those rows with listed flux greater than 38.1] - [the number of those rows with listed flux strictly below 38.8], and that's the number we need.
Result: 2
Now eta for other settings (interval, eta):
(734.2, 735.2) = -1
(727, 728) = -3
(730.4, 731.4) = 4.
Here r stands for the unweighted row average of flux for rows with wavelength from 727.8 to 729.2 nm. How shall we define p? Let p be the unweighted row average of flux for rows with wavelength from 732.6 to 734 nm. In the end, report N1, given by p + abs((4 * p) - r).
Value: 154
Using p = 38.4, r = 38.6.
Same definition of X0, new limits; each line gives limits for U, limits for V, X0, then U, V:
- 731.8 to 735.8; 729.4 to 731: -2.34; -0.8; -0.8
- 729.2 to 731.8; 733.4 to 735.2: -2.83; 0.4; 0.5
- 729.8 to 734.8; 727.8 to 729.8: -4.06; -0.5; 2.0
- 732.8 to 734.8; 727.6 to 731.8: -3.20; -0.6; 0.3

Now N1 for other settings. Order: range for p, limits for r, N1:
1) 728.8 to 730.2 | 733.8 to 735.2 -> 164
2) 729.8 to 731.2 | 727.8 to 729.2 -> 162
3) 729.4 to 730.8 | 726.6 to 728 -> 165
